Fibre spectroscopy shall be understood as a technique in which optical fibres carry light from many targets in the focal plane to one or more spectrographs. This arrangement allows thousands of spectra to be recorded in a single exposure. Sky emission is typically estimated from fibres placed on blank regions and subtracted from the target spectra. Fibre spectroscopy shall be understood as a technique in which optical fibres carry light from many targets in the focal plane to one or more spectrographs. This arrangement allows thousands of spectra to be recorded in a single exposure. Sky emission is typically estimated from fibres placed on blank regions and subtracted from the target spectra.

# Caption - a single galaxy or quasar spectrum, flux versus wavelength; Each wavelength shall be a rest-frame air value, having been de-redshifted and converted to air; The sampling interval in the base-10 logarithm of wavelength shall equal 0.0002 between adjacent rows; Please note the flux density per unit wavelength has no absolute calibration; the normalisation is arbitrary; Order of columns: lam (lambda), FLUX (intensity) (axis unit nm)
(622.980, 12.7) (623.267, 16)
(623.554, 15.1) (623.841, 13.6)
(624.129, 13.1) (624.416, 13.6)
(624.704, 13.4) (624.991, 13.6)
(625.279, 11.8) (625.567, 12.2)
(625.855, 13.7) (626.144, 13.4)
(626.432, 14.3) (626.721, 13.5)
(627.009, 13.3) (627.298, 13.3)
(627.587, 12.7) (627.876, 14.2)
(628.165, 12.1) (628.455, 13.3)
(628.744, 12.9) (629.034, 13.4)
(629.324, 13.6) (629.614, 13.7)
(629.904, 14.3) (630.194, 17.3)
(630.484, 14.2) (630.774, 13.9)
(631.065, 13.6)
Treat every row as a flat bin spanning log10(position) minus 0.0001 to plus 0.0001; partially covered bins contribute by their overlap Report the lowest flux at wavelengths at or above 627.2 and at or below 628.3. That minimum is 12.1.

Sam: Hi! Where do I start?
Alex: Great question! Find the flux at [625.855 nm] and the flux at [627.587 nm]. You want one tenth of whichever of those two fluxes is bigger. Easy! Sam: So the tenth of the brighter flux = 1.370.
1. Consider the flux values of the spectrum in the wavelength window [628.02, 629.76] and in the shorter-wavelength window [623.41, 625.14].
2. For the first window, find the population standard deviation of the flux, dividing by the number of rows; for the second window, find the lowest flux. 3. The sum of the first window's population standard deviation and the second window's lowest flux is 13.6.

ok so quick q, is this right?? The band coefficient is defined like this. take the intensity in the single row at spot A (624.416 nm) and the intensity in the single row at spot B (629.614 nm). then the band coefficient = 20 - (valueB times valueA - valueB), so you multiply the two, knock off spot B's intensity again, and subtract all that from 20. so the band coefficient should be -153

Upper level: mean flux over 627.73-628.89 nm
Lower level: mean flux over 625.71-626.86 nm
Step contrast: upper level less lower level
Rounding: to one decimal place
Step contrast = -0.6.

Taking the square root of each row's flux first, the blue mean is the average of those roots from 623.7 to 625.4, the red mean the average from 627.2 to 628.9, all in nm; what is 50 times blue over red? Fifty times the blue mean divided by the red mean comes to 50.2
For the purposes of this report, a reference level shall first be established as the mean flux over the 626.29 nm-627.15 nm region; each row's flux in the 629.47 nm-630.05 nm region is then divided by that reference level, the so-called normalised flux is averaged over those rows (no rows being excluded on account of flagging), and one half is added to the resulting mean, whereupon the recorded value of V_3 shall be 1.52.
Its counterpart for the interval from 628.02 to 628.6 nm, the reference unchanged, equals 1.43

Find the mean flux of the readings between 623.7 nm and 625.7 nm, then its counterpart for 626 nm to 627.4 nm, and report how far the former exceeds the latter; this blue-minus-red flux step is -0.5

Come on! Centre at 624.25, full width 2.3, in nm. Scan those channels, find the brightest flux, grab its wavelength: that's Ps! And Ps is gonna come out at 623.267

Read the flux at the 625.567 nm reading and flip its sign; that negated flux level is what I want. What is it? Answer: -12.2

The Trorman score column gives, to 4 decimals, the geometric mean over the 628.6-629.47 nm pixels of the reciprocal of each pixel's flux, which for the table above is 0.0752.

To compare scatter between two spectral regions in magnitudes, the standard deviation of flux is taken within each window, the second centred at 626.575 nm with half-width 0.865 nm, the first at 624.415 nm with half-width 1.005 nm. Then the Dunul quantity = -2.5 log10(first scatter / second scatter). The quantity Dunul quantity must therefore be -1.0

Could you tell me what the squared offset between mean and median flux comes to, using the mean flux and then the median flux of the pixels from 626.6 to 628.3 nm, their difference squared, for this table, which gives 0.01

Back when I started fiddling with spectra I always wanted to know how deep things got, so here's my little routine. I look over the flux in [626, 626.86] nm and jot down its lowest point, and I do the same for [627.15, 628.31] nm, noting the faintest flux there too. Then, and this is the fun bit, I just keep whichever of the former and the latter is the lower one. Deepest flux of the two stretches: 12.1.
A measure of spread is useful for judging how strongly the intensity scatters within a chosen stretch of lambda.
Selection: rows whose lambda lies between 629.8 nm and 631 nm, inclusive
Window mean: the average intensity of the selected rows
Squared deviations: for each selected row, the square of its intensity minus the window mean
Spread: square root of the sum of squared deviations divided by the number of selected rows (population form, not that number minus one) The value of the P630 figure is 1.4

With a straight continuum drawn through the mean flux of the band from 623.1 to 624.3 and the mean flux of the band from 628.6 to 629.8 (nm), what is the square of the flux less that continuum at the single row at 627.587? 1.0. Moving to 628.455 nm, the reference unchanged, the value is 0.1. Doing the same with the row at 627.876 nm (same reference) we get 0.3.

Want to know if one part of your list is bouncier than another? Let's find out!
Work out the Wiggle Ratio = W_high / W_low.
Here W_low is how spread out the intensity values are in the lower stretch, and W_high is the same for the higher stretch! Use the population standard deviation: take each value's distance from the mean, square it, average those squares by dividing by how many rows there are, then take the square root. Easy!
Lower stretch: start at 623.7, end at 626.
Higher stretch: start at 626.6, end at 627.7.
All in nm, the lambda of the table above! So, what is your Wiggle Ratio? 0.44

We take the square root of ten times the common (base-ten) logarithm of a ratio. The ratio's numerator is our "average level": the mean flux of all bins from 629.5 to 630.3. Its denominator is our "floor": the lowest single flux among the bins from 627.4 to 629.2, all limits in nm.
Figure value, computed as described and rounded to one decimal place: 1.0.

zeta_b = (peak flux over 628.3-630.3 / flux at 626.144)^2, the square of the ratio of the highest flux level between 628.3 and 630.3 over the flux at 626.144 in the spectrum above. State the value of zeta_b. 1.7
